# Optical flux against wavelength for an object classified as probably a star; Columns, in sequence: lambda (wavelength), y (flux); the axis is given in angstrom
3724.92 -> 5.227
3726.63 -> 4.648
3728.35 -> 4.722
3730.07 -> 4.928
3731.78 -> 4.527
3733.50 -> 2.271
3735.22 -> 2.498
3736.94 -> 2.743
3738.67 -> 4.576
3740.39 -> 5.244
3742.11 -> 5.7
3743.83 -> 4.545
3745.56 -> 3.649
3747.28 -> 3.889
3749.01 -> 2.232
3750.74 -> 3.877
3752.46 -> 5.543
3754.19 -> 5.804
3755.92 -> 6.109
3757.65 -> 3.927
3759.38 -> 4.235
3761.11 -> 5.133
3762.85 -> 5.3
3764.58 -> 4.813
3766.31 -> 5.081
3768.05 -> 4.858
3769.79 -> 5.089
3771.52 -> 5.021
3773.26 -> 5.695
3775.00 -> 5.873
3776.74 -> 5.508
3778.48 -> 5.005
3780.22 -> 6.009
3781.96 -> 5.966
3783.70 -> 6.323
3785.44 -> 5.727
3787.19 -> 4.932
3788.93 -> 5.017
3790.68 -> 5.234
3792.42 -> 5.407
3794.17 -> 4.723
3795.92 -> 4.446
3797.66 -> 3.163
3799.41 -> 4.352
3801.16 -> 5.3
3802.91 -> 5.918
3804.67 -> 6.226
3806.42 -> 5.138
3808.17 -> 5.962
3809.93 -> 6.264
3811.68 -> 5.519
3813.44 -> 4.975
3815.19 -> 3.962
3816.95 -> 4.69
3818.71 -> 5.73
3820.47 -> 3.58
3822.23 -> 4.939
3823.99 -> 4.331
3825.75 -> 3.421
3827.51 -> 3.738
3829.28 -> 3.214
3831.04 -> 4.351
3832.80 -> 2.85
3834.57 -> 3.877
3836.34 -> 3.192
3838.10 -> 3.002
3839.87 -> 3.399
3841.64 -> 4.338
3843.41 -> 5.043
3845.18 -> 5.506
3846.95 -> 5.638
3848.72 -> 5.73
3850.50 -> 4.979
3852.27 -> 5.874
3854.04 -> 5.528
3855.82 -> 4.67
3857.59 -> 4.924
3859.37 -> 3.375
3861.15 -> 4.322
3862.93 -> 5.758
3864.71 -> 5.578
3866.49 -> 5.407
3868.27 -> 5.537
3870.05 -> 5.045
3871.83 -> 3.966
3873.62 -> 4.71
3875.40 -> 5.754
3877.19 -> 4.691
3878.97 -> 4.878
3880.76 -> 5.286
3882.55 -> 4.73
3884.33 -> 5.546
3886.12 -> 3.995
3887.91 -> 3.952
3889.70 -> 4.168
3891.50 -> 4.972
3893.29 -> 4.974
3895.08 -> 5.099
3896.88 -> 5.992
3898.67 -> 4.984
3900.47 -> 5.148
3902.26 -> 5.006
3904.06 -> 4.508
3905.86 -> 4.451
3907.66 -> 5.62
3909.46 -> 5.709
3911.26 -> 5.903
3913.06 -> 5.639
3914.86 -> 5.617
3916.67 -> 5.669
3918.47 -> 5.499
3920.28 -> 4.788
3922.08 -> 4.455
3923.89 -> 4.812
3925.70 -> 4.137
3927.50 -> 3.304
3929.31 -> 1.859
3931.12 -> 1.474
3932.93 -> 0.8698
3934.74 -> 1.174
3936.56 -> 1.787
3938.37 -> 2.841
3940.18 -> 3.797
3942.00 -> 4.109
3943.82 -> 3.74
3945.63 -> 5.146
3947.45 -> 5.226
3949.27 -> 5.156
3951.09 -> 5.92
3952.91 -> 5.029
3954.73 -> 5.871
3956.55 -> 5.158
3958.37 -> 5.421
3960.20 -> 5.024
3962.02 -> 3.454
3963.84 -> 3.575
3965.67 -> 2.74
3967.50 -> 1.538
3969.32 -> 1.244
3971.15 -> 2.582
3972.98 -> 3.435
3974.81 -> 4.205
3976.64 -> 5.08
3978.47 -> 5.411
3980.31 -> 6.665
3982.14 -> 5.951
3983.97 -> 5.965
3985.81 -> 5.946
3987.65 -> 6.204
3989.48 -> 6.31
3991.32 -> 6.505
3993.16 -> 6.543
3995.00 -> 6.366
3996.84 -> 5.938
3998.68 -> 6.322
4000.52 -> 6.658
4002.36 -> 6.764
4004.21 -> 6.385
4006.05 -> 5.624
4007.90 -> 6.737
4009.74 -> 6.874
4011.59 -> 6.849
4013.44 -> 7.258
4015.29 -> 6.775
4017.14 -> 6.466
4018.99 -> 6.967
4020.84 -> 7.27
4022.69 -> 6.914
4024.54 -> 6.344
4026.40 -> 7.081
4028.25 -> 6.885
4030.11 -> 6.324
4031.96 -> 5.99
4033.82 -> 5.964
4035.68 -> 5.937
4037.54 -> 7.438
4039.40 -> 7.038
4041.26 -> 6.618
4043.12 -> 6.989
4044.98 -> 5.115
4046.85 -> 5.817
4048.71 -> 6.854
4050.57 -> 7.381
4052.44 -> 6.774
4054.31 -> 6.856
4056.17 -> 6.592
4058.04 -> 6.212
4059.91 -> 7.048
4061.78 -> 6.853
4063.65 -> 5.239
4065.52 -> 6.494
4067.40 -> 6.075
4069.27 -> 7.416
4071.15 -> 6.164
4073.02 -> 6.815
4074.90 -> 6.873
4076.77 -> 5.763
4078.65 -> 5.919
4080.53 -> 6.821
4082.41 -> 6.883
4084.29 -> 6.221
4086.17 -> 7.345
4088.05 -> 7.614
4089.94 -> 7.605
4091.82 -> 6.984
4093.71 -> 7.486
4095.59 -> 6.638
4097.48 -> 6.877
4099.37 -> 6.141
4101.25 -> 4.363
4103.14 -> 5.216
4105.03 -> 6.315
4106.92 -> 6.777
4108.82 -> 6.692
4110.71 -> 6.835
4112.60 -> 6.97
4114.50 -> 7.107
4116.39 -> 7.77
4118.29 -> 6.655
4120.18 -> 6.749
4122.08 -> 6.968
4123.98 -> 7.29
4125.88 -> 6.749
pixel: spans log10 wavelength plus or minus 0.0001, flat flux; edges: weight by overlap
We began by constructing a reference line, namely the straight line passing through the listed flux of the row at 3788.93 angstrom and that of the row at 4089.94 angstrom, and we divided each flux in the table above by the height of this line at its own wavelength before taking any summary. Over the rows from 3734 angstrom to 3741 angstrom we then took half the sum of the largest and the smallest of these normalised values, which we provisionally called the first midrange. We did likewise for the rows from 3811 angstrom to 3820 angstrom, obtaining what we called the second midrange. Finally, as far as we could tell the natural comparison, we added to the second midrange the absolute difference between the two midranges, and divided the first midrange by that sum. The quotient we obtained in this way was 0.85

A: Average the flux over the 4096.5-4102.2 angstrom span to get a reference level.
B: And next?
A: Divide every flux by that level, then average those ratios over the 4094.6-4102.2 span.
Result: 1.04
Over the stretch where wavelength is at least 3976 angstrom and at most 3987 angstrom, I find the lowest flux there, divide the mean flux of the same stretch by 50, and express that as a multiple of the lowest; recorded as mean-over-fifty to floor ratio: 0.023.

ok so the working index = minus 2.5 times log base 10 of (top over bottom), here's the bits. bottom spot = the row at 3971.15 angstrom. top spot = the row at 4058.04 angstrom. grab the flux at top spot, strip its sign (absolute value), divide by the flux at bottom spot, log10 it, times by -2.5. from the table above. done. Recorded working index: -1.0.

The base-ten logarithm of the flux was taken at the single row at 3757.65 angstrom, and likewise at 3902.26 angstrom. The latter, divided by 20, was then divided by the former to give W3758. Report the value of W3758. 0.059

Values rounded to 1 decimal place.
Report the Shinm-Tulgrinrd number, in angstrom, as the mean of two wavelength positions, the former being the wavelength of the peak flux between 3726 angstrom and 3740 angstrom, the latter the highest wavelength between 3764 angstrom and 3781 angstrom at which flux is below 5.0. 3749.1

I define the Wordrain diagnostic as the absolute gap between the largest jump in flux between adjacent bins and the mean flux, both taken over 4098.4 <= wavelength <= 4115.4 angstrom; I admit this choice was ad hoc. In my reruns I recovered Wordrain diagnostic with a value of 4.5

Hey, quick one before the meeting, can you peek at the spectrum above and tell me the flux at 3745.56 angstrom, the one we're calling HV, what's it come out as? 3.649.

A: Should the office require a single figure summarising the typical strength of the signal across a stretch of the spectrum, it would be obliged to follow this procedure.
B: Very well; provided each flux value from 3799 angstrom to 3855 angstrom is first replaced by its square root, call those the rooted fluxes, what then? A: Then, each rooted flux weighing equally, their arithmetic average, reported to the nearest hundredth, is 2.16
